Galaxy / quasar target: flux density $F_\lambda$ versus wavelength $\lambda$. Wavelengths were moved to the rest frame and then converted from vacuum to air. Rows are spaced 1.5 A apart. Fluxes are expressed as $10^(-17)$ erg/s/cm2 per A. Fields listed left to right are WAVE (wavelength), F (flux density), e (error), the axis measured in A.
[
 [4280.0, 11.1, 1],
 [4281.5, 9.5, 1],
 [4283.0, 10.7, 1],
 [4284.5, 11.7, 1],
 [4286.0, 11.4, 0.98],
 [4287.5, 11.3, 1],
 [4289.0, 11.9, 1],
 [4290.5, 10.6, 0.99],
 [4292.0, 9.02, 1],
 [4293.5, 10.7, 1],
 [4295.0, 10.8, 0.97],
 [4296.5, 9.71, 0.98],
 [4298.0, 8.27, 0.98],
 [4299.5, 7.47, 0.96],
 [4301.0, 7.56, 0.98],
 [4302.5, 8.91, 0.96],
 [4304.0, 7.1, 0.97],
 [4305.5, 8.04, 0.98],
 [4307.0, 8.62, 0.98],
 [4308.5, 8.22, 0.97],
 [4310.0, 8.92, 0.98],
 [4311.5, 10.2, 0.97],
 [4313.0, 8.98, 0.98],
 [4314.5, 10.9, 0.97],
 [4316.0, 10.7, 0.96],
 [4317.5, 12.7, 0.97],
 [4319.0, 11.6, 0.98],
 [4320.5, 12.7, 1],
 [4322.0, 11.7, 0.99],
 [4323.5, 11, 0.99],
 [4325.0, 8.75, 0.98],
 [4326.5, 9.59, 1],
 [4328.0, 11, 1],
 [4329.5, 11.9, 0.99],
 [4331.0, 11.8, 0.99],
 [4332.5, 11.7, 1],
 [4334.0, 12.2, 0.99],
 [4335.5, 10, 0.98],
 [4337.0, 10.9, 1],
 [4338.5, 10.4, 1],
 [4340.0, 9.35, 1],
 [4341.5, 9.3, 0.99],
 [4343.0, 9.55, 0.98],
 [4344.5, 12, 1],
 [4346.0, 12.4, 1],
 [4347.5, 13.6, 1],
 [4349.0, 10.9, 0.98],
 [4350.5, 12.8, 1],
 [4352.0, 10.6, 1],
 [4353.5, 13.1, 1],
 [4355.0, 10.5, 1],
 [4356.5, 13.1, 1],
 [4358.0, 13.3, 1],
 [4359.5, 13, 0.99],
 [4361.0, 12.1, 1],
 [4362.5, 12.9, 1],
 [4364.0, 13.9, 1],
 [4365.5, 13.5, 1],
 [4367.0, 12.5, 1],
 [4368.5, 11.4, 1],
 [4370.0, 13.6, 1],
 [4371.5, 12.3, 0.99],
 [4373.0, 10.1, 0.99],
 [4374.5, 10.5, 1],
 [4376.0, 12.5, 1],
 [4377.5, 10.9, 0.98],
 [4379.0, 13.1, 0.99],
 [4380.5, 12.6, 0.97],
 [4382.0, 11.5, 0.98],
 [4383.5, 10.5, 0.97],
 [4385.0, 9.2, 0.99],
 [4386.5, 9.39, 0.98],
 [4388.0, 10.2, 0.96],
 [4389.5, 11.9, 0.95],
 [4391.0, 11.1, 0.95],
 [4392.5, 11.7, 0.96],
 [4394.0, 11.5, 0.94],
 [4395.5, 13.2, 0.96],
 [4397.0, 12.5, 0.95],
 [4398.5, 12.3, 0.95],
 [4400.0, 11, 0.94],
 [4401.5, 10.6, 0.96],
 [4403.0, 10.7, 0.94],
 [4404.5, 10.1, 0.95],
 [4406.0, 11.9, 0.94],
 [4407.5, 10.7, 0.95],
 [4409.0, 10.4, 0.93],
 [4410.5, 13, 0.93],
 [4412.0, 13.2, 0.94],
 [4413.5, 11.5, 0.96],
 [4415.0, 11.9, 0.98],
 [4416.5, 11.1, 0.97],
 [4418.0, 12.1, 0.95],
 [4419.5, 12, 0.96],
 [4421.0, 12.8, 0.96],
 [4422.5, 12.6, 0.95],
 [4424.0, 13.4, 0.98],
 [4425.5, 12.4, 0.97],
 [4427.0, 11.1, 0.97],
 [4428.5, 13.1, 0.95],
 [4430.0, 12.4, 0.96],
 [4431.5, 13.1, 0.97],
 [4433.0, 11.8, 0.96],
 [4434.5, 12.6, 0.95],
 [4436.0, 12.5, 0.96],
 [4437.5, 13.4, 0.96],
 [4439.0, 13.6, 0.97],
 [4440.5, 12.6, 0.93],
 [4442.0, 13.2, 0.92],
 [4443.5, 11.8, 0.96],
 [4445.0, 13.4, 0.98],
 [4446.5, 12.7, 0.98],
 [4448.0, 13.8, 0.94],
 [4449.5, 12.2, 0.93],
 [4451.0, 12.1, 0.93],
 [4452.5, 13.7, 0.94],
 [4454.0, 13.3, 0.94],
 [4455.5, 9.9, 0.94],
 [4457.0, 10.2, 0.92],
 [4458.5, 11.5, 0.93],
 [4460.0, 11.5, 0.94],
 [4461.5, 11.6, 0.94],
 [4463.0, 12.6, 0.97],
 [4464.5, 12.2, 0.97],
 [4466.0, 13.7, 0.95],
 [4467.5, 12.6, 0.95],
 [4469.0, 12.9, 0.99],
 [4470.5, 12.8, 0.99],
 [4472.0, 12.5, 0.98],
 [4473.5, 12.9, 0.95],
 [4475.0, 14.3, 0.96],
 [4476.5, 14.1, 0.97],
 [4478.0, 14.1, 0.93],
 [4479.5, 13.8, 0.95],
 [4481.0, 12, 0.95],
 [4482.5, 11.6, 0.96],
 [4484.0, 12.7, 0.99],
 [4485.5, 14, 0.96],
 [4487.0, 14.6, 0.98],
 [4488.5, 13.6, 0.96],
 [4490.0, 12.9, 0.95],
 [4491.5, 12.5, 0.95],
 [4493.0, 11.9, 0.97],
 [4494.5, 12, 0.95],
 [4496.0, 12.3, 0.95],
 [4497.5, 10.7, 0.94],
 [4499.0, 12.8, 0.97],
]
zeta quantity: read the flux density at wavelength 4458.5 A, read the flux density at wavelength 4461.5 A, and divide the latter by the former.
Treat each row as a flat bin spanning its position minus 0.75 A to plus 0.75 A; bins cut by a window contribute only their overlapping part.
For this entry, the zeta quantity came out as 1.01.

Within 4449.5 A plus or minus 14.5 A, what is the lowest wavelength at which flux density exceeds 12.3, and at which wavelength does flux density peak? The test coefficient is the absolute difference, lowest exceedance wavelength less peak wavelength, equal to 12.0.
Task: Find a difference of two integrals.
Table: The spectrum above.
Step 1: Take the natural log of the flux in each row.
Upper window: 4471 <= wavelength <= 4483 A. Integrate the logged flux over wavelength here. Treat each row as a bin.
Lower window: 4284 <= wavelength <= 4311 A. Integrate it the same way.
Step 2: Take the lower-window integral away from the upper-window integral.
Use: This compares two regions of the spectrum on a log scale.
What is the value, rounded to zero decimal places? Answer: -29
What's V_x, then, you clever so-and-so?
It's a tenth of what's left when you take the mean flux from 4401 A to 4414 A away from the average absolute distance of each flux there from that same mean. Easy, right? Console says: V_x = -1.04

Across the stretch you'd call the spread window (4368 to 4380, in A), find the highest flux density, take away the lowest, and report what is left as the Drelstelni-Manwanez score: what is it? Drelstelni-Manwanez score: 3.5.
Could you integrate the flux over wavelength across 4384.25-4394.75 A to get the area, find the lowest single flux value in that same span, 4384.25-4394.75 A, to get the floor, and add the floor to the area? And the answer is 122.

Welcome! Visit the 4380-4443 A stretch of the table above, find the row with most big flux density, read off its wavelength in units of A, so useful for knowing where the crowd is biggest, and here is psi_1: 4439.0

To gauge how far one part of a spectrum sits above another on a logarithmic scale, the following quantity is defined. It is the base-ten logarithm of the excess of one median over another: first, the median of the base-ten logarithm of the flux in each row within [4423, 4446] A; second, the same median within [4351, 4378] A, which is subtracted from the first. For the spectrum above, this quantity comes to -2.5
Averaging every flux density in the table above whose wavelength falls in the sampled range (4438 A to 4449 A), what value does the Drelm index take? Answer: 13.0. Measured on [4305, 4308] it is 8.3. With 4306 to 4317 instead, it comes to 9.5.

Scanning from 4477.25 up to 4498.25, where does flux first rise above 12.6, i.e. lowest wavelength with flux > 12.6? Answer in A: 4478.0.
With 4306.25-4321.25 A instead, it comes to 4317.5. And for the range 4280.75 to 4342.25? 4317.5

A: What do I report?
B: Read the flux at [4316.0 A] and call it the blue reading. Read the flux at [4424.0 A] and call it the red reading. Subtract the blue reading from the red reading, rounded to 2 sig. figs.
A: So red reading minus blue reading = 2.7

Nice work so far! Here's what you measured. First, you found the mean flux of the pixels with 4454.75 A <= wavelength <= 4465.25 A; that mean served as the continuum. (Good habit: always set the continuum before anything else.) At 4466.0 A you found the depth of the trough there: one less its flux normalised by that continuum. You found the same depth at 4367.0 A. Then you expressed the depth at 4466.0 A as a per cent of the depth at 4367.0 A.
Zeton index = 205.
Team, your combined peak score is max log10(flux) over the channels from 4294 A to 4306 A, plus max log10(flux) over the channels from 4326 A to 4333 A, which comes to 2.11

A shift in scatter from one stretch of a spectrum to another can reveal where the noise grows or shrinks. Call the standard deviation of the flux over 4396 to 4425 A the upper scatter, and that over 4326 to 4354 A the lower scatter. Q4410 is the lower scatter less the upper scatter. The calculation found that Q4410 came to 0.30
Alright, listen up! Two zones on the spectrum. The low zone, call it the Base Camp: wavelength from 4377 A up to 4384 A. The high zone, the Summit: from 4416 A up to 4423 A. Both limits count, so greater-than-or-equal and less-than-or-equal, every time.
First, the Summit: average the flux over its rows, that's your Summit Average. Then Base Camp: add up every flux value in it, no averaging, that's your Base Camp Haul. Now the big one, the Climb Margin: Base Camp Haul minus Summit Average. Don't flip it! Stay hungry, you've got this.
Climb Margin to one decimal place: 46.5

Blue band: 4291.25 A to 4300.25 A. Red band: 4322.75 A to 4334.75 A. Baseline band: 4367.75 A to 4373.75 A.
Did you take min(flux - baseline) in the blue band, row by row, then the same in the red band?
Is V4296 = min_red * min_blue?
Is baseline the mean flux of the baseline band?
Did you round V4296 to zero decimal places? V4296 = 14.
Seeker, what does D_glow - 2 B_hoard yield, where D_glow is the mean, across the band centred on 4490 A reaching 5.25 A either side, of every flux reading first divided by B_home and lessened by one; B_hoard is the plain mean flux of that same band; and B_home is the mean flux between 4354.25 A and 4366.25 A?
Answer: -26.1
